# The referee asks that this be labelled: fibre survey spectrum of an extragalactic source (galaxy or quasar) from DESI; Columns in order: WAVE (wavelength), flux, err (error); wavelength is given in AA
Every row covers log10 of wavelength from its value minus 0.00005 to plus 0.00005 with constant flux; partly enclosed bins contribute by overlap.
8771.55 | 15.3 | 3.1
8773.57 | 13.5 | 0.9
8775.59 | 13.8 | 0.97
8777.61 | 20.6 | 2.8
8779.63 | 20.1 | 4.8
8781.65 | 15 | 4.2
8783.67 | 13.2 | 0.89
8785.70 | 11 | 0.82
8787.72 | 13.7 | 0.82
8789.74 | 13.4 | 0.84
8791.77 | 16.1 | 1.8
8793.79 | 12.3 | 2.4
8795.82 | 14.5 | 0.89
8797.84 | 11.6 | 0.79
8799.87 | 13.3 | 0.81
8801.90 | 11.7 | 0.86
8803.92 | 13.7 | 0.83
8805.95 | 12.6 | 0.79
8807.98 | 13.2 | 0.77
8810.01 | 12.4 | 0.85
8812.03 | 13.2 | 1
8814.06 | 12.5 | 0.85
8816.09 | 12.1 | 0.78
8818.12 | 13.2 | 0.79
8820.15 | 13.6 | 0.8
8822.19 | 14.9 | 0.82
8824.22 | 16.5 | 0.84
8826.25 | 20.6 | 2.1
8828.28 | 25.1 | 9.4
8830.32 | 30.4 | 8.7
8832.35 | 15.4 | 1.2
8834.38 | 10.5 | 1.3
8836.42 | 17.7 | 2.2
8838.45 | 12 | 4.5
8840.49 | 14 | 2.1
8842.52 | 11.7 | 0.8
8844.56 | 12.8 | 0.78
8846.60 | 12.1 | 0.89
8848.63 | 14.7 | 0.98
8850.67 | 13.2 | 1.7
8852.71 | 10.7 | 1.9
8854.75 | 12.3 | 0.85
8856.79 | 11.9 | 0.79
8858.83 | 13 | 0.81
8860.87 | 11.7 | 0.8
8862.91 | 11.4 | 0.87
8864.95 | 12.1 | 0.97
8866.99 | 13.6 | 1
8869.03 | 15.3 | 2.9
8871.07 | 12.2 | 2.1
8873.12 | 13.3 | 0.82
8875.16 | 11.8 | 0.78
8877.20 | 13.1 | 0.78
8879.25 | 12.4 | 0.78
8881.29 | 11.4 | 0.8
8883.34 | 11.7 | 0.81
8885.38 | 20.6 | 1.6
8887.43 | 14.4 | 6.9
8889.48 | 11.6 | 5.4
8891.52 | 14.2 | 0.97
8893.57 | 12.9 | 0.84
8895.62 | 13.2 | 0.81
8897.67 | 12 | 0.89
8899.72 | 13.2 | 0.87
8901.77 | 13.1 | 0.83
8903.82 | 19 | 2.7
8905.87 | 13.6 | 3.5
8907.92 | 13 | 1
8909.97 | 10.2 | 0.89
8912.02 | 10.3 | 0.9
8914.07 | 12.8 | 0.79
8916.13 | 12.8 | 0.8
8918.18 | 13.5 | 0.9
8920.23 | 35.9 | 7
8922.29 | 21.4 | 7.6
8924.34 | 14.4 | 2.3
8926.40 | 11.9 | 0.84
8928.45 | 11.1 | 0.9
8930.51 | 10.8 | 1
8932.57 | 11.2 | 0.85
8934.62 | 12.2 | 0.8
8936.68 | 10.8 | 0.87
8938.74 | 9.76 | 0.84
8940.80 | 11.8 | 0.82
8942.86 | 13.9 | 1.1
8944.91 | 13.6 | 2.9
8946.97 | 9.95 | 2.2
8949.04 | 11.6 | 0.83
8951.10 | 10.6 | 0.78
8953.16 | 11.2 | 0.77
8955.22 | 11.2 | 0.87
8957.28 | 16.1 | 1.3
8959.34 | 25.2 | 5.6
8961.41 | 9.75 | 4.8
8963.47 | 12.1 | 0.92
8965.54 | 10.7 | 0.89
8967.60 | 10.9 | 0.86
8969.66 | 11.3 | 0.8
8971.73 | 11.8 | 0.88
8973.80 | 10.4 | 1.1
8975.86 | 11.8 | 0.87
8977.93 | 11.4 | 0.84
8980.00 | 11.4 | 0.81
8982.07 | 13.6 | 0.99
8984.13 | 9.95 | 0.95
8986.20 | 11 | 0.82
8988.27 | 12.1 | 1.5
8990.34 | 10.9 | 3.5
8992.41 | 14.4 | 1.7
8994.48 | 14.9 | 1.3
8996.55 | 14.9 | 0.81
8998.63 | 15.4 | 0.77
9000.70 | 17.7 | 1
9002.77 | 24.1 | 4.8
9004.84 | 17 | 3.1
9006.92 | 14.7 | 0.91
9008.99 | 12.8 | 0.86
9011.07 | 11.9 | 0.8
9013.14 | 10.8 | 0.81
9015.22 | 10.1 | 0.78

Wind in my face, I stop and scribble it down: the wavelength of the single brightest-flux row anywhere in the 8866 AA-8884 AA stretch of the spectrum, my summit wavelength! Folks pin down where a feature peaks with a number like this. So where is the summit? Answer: 8869.03 AA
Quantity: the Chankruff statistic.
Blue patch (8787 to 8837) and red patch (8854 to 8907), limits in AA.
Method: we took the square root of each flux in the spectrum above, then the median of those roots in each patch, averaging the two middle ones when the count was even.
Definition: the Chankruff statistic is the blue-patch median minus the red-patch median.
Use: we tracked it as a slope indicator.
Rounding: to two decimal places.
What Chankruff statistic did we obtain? 0.06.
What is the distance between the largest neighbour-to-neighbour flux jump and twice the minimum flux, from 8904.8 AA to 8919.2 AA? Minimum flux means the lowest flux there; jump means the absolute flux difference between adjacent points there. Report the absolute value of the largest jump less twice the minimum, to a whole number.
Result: 18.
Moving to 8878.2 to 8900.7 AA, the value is 14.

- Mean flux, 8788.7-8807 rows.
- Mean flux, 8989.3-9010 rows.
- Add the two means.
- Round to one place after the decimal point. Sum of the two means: 28.9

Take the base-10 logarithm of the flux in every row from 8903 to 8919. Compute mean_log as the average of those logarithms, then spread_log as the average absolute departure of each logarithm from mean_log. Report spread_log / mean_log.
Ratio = 0.047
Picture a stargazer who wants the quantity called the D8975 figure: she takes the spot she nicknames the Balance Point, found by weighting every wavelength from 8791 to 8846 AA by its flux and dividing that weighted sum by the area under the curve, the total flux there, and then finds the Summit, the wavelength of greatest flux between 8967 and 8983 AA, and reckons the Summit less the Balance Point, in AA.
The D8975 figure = 162.9 AA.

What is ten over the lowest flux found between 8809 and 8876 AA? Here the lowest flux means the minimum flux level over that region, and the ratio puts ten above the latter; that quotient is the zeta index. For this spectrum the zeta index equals 0.95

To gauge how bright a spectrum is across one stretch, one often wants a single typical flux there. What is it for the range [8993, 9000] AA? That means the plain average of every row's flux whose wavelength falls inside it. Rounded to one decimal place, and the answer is 15.1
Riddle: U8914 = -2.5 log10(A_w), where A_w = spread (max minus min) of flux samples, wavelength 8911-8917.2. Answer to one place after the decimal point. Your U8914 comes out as -1.0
